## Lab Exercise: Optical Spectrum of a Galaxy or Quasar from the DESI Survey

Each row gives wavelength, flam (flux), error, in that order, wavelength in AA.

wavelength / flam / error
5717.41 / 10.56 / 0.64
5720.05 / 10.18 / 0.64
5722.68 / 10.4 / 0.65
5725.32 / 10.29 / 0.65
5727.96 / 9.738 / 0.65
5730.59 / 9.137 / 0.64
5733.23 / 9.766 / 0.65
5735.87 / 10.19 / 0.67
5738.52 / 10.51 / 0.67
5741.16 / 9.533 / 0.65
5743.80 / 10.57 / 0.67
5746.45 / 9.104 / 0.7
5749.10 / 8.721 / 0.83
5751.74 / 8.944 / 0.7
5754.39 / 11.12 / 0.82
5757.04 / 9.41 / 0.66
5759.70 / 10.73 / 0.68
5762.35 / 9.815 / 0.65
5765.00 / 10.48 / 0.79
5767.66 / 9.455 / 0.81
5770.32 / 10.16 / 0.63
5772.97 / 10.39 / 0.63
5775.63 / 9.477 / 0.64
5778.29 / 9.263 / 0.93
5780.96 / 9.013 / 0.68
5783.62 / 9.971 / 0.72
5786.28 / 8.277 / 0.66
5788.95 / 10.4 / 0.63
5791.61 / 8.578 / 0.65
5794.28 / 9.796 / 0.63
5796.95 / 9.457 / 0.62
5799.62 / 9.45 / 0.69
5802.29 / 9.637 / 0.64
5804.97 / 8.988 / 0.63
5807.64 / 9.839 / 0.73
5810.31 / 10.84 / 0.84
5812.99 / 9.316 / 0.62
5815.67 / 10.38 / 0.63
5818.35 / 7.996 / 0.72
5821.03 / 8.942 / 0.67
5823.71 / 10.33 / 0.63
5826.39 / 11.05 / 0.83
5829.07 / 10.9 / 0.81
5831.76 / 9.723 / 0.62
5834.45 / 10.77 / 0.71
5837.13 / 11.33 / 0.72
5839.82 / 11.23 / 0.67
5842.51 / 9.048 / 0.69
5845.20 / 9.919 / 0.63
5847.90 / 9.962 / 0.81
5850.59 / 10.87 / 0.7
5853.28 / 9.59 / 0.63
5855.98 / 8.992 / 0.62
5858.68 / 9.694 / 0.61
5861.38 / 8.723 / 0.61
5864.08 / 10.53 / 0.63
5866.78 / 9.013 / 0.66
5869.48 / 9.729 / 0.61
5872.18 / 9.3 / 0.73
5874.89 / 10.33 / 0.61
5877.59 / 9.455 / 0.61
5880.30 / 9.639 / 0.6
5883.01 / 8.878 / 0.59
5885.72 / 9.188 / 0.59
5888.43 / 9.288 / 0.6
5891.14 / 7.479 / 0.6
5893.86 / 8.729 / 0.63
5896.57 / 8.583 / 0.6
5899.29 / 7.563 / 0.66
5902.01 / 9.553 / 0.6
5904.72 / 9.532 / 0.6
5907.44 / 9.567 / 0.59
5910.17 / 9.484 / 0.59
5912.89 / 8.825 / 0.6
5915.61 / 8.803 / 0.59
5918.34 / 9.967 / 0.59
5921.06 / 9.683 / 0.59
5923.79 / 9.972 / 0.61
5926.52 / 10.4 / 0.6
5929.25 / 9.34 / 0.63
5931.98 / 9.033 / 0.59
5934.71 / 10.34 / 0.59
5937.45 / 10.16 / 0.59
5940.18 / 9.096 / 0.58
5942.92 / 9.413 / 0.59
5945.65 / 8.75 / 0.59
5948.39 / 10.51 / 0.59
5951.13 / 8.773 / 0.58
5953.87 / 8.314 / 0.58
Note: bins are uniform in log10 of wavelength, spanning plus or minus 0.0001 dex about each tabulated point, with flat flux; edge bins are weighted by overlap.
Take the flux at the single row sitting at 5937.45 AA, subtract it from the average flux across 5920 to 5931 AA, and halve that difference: -0.2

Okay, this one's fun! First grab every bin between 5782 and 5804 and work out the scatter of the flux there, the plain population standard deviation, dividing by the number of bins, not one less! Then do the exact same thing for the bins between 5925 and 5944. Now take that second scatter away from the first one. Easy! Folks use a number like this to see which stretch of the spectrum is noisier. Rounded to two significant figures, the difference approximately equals 0.11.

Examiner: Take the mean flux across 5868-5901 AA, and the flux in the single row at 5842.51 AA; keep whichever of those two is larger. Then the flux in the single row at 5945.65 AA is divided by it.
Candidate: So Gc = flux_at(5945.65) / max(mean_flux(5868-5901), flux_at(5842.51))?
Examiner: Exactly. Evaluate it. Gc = 0.97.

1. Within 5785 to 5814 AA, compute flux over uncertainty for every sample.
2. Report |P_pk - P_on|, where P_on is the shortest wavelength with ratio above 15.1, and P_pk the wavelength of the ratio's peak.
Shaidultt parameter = 0.0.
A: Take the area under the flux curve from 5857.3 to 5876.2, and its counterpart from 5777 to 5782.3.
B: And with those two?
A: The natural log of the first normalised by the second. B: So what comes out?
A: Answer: 1.3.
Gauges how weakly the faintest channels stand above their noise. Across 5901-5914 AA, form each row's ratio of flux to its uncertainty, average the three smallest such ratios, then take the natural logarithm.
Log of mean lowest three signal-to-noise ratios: 2.74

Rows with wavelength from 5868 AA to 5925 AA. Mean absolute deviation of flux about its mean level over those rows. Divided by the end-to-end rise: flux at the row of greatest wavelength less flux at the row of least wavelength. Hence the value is 2.2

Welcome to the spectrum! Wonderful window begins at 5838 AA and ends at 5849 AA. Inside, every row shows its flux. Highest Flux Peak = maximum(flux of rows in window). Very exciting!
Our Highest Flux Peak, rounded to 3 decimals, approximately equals 11.230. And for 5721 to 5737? 10.400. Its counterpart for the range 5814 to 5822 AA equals 10.380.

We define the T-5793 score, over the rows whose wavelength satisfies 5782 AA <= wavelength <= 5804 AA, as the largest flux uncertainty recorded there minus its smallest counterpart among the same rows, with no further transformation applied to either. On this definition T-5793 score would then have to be 0.10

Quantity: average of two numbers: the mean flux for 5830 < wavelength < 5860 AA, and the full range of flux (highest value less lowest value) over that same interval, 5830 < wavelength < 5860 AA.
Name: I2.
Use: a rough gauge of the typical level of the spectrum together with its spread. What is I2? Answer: 6.2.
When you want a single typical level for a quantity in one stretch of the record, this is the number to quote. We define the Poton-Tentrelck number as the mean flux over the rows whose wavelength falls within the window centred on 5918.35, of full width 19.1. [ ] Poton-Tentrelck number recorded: 9.6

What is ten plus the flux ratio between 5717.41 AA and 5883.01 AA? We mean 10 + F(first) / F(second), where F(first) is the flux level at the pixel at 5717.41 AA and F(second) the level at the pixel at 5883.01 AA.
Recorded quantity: 11.2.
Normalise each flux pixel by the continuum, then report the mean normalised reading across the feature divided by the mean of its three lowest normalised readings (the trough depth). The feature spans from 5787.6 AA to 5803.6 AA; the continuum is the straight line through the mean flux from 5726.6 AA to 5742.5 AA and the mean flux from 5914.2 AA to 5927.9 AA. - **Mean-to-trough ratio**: 1.04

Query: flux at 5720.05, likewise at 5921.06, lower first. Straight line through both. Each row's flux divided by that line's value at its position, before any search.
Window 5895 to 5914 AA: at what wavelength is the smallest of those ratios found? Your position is 5899.29 AA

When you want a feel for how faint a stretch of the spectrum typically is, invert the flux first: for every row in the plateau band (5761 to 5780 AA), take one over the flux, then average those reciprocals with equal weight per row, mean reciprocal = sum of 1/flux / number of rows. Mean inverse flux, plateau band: 0.102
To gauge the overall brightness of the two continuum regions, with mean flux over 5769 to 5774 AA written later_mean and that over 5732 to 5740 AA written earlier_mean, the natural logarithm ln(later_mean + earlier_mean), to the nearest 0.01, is 3.02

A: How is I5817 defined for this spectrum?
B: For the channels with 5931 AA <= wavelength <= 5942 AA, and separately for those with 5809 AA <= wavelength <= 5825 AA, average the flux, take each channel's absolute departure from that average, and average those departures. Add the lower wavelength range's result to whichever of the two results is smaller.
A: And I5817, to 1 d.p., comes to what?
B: 1.5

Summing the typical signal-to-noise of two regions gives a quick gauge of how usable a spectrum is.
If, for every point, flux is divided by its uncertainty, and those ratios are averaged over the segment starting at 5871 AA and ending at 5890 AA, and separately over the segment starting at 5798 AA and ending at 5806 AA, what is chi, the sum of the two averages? 29.7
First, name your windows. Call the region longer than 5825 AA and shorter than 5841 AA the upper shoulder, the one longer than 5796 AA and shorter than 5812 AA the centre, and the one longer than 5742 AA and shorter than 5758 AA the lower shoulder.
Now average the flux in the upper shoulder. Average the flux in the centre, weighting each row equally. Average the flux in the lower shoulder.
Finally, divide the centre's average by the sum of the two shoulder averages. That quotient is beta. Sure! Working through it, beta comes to 0.47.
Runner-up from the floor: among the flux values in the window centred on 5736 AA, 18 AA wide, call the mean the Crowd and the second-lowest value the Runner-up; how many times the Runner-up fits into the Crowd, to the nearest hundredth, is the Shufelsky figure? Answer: 1.04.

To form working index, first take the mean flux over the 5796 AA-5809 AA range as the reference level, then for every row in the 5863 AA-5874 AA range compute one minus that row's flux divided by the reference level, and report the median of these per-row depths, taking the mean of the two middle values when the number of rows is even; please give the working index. -0.004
